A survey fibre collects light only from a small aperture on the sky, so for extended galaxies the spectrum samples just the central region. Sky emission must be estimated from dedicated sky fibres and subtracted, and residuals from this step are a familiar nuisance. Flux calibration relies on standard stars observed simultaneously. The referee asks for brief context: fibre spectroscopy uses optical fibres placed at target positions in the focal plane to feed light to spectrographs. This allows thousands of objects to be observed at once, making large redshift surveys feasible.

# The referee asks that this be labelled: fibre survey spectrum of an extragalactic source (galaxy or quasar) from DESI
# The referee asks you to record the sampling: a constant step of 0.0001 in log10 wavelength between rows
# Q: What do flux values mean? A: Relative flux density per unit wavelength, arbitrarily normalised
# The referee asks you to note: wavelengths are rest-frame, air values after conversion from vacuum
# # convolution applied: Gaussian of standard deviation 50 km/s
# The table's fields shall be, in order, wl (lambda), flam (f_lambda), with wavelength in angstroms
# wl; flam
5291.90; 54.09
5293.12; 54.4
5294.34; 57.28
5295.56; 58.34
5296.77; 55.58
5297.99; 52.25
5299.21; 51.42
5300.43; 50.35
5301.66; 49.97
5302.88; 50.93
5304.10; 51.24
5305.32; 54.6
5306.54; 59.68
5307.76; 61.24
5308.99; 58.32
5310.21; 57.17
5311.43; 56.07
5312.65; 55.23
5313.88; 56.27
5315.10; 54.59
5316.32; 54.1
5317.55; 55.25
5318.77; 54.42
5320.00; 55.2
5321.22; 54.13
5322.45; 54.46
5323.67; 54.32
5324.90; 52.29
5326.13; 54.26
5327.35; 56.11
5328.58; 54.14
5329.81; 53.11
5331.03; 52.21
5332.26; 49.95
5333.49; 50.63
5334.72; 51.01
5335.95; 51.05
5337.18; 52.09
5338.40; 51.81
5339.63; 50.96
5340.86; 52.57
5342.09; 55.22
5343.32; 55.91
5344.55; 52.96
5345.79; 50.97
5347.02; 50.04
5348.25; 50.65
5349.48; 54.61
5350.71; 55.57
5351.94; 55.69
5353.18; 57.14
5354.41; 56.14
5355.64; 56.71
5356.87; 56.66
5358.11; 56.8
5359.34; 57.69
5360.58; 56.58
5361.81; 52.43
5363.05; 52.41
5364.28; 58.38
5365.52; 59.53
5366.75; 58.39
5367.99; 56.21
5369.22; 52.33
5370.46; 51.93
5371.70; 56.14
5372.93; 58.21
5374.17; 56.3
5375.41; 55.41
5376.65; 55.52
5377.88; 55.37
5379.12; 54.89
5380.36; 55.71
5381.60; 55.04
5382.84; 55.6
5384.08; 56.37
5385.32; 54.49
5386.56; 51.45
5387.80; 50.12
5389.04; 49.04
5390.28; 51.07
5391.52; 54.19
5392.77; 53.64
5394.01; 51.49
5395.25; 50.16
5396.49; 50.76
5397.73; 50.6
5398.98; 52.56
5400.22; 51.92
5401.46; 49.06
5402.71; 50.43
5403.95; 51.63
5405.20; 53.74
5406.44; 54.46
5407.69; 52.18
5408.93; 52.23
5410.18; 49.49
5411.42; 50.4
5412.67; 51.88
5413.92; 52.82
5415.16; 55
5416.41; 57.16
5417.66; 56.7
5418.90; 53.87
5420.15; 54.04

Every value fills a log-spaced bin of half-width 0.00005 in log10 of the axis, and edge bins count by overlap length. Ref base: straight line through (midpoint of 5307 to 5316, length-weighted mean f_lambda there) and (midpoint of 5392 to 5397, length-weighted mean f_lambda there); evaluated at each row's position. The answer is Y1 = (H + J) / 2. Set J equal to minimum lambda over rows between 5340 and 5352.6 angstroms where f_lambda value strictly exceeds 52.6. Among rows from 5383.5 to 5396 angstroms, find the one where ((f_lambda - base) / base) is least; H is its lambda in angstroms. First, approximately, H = 5389.04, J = 5342.09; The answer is 5365.6 angstroms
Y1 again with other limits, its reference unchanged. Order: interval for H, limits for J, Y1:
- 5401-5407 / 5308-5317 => 5355.2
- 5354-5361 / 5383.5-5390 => 5369.2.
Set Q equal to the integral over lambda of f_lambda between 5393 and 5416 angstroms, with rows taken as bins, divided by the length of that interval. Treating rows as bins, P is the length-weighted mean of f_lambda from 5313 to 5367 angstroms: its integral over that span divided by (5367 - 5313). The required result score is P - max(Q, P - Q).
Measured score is 2.4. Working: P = 54.2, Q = 51.8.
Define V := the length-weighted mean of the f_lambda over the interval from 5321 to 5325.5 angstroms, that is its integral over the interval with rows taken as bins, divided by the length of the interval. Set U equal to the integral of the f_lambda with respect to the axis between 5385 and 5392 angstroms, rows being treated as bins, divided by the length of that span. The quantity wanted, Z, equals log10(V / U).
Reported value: 0.018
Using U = 51.6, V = 53.7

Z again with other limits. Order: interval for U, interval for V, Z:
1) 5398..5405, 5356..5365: 0.038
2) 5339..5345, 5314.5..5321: 0.009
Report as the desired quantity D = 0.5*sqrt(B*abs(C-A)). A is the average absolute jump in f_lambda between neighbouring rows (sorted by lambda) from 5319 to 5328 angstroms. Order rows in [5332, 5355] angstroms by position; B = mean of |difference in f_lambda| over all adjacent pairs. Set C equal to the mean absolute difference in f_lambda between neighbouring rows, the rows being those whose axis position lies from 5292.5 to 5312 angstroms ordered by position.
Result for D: 0.46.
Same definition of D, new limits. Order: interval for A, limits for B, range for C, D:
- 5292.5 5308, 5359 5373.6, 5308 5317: 0.74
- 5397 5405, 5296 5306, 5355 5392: 0.07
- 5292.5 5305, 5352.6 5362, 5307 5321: 0.30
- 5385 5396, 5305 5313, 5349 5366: 0.50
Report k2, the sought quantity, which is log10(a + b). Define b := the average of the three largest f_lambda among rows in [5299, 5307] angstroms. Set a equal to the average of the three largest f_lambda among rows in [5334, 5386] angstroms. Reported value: 2.06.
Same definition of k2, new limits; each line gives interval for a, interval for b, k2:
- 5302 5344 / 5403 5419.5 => 2.06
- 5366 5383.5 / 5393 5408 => 2.05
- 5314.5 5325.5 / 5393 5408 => 2.04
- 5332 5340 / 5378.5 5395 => 2.03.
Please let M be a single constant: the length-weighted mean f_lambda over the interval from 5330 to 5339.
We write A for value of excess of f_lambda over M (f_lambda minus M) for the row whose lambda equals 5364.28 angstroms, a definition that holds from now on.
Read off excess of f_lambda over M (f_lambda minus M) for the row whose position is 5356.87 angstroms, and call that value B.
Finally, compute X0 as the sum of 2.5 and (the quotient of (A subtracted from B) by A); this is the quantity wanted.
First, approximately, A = 7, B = 5.3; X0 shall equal 2.3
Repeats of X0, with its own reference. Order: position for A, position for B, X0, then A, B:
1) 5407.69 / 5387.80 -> -0.1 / 1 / -1.3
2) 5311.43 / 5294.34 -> 2.8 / 5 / 5.9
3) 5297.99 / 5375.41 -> 6.1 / 1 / 4.0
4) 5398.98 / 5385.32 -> 4.1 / 1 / 3.1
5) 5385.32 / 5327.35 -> 3.0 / 3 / 4.7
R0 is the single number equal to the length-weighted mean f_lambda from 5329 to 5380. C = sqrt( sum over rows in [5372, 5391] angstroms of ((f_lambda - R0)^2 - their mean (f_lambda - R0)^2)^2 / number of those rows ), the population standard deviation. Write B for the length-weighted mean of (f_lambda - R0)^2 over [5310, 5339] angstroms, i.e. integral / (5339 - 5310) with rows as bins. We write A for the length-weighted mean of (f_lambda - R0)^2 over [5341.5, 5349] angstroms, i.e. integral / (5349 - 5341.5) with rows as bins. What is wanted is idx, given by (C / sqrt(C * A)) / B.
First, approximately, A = 8.0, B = 4.0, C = 8.0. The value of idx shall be 0.248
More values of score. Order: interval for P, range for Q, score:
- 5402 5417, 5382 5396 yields 0.0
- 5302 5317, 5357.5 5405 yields 1.8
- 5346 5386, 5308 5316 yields -1.0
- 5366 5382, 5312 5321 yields 0.6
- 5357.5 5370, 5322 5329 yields 1.8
